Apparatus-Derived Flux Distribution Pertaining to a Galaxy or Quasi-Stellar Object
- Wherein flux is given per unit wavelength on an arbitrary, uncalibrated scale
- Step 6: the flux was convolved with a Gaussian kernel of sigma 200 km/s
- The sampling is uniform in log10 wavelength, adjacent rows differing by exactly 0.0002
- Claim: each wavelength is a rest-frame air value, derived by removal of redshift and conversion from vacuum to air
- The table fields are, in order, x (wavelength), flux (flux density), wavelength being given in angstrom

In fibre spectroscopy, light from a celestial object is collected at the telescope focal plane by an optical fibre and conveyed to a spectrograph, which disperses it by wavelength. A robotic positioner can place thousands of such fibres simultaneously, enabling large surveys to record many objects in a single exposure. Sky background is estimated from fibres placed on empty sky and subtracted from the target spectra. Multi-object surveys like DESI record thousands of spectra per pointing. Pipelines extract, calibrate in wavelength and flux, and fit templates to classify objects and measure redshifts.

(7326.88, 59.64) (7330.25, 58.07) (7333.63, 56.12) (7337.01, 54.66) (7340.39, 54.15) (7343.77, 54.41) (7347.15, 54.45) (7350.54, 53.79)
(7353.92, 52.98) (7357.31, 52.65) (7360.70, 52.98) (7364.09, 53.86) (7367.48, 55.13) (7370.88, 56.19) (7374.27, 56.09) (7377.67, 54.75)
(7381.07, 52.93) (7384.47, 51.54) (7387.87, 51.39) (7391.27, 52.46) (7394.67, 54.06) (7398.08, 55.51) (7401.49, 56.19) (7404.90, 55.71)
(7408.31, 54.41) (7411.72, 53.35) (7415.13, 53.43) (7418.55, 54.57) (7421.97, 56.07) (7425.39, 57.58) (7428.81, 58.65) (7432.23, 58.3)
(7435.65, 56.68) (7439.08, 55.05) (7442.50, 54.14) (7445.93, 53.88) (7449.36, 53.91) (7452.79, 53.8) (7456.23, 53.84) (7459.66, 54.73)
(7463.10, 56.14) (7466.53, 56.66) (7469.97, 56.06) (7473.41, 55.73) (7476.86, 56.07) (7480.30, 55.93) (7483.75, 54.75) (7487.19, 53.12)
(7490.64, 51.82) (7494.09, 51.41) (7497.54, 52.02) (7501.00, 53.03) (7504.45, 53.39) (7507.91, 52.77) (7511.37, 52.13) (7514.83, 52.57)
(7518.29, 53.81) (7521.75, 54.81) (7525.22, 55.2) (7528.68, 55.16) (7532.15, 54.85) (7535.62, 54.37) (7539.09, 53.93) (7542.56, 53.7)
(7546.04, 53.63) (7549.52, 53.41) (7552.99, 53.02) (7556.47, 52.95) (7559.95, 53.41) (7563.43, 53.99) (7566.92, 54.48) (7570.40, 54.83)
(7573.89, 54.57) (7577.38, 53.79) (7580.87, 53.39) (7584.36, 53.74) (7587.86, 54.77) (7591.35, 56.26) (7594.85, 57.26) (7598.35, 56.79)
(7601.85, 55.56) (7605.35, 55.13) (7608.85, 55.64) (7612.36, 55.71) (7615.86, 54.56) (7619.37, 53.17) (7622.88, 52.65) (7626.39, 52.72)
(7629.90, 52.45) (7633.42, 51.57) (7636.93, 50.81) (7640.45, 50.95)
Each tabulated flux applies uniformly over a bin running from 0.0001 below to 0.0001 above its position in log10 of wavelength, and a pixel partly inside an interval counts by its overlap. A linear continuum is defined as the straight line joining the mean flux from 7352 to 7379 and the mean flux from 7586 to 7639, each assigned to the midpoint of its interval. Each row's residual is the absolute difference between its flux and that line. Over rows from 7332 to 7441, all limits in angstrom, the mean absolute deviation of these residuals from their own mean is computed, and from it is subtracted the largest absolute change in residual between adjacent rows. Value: -0.76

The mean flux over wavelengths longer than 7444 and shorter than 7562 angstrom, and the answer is 54.0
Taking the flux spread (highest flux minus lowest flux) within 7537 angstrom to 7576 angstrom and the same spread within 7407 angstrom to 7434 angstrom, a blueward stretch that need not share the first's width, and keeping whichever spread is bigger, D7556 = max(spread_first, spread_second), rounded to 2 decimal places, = 5.30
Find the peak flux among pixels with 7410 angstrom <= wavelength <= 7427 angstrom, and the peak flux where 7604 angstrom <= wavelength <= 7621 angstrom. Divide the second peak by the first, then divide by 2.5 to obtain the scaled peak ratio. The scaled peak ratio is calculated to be 0.387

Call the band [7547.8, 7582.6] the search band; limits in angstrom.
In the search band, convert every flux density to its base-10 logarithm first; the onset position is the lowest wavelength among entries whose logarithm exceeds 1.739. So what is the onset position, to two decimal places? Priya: 7570.40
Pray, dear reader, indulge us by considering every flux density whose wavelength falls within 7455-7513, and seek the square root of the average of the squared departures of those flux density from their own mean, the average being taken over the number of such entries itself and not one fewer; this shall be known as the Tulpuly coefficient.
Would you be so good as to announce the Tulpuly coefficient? 1.7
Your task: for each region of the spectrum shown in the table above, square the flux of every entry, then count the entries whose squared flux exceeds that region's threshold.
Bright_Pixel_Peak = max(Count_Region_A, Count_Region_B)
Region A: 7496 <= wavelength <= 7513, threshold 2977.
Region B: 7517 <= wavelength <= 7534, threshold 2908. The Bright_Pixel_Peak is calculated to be 4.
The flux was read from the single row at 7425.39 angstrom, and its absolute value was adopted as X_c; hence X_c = 57.6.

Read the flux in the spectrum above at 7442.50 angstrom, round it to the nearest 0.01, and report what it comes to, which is 54.14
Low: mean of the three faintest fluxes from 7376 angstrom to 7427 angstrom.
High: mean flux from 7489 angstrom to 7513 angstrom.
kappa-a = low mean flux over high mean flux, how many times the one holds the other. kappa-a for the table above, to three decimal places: 0.989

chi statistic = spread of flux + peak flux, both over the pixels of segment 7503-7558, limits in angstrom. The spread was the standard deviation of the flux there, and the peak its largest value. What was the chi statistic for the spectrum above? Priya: 56.1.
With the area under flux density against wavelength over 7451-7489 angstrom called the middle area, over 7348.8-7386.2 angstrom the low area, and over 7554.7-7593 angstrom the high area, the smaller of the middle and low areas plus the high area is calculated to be 4091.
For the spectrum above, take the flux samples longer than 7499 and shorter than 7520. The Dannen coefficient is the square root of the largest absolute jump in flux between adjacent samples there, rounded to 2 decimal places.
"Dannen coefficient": 1.11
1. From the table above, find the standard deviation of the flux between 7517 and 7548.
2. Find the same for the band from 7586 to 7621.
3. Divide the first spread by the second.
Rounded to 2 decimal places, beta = 0.54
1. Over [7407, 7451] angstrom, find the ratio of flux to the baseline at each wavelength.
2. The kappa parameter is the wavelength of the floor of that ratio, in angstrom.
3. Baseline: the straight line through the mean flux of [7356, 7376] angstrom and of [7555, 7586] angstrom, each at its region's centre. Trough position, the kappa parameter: 7411.72 angstrom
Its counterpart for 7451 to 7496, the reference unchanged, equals 7494.09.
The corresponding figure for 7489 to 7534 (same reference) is 7494.09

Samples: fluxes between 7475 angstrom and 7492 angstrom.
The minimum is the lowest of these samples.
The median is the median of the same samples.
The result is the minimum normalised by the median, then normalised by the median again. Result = 0.0173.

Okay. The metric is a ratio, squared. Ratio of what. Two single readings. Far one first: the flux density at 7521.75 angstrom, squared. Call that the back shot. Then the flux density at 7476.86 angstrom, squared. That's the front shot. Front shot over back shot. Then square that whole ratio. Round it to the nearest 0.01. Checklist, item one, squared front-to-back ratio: 1.10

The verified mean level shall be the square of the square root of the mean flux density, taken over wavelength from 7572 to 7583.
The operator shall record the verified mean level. 53.9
